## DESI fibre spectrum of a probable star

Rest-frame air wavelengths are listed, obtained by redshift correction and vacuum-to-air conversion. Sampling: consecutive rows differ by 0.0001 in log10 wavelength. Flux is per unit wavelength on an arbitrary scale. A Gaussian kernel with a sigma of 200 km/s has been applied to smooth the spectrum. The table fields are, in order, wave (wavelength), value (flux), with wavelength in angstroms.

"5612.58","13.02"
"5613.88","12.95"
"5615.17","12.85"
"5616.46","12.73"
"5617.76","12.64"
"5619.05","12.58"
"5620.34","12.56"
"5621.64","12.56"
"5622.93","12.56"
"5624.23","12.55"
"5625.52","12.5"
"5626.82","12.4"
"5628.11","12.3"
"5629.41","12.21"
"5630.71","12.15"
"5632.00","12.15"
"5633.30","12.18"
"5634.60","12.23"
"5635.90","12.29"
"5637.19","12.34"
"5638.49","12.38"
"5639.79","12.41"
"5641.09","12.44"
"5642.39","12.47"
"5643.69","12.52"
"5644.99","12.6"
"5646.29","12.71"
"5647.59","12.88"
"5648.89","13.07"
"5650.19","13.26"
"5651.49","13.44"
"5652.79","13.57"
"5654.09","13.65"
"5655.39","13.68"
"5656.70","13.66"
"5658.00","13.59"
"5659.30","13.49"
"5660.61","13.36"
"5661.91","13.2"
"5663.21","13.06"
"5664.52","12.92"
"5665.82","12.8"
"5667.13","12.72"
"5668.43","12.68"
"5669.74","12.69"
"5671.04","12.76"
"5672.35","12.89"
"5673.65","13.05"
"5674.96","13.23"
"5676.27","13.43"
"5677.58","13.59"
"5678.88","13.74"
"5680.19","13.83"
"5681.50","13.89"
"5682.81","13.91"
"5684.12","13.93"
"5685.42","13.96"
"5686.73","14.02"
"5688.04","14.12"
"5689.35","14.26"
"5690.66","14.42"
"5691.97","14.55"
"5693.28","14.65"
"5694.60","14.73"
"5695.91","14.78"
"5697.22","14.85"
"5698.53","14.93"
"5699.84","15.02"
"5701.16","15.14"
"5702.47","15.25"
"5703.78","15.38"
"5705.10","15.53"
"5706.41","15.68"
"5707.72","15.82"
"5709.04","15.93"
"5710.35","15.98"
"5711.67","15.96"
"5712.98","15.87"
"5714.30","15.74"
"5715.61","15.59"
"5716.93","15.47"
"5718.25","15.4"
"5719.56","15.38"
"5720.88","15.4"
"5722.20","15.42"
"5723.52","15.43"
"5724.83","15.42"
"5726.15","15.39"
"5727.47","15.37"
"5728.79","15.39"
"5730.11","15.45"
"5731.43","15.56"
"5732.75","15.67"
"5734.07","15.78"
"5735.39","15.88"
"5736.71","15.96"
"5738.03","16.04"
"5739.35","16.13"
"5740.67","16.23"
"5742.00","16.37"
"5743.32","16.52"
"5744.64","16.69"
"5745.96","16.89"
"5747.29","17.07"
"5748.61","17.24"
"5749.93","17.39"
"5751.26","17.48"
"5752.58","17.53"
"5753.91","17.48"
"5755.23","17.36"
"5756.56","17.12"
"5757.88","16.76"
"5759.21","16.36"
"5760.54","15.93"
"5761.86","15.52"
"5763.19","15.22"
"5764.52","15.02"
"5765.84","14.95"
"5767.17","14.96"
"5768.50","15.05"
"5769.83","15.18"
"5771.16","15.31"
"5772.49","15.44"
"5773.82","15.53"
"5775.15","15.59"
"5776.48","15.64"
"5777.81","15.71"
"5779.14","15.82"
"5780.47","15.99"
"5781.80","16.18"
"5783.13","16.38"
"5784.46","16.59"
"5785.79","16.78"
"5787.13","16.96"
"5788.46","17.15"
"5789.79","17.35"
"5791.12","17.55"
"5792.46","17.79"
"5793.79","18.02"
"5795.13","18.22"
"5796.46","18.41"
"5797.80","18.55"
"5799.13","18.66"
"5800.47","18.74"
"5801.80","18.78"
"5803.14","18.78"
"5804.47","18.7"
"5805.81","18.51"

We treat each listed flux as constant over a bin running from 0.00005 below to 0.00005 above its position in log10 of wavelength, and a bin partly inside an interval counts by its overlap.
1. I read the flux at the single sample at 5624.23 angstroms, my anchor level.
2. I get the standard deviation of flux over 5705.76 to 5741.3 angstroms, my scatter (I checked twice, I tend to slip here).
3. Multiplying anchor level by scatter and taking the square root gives 1.8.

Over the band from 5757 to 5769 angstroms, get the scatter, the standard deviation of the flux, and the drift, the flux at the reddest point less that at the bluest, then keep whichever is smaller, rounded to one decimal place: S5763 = -1.7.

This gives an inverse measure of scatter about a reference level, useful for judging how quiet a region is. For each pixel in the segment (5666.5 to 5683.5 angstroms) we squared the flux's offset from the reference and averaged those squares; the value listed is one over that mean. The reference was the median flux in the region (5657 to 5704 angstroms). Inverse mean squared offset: 1.7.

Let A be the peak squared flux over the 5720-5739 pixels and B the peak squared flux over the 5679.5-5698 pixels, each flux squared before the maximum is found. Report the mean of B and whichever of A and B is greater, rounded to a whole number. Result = 239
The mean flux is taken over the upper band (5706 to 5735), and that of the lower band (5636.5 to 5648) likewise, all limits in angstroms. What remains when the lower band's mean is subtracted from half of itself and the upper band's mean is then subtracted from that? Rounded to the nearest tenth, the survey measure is -21.9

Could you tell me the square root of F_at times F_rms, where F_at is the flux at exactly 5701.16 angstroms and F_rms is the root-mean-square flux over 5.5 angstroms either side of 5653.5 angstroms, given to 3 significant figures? 14.3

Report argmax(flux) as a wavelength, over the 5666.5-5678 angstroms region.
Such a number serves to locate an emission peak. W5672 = 5677.58 angstroms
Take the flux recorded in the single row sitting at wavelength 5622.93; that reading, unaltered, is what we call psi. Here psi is 12.56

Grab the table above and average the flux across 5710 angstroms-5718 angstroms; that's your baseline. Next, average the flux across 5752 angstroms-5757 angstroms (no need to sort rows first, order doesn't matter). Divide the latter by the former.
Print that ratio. 1.10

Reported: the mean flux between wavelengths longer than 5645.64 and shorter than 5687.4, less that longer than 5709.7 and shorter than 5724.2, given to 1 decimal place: -2.3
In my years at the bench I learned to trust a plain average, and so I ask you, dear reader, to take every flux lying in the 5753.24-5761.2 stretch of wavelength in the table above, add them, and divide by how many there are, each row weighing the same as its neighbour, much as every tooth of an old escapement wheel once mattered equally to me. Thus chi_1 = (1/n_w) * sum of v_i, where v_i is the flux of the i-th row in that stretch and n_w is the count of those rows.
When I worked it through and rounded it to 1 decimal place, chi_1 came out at 16.8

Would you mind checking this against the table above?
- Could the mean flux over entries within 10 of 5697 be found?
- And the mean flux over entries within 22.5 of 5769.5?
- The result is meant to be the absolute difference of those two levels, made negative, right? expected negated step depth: -1.4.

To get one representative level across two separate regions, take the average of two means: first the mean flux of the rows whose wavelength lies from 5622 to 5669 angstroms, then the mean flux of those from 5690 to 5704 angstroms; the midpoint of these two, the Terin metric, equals 13.8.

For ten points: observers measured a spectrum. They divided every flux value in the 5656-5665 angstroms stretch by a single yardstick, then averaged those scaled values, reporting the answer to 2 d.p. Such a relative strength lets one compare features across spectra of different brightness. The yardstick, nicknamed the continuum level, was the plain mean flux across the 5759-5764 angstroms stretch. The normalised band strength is 0.85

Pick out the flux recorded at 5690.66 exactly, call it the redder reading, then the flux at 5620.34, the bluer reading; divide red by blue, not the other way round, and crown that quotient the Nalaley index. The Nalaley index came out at 1.148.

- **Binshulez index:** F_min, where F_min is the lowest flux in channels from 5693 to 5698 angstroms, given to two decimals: 14.65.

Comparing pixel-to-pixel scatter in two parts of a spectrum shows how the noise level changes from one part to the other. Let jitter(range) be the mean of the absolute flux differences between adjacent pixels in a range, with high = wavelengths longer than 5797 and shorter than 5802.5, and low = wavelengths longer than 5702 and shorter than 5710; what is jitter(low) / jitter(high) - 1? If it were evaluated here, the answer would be 0.8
